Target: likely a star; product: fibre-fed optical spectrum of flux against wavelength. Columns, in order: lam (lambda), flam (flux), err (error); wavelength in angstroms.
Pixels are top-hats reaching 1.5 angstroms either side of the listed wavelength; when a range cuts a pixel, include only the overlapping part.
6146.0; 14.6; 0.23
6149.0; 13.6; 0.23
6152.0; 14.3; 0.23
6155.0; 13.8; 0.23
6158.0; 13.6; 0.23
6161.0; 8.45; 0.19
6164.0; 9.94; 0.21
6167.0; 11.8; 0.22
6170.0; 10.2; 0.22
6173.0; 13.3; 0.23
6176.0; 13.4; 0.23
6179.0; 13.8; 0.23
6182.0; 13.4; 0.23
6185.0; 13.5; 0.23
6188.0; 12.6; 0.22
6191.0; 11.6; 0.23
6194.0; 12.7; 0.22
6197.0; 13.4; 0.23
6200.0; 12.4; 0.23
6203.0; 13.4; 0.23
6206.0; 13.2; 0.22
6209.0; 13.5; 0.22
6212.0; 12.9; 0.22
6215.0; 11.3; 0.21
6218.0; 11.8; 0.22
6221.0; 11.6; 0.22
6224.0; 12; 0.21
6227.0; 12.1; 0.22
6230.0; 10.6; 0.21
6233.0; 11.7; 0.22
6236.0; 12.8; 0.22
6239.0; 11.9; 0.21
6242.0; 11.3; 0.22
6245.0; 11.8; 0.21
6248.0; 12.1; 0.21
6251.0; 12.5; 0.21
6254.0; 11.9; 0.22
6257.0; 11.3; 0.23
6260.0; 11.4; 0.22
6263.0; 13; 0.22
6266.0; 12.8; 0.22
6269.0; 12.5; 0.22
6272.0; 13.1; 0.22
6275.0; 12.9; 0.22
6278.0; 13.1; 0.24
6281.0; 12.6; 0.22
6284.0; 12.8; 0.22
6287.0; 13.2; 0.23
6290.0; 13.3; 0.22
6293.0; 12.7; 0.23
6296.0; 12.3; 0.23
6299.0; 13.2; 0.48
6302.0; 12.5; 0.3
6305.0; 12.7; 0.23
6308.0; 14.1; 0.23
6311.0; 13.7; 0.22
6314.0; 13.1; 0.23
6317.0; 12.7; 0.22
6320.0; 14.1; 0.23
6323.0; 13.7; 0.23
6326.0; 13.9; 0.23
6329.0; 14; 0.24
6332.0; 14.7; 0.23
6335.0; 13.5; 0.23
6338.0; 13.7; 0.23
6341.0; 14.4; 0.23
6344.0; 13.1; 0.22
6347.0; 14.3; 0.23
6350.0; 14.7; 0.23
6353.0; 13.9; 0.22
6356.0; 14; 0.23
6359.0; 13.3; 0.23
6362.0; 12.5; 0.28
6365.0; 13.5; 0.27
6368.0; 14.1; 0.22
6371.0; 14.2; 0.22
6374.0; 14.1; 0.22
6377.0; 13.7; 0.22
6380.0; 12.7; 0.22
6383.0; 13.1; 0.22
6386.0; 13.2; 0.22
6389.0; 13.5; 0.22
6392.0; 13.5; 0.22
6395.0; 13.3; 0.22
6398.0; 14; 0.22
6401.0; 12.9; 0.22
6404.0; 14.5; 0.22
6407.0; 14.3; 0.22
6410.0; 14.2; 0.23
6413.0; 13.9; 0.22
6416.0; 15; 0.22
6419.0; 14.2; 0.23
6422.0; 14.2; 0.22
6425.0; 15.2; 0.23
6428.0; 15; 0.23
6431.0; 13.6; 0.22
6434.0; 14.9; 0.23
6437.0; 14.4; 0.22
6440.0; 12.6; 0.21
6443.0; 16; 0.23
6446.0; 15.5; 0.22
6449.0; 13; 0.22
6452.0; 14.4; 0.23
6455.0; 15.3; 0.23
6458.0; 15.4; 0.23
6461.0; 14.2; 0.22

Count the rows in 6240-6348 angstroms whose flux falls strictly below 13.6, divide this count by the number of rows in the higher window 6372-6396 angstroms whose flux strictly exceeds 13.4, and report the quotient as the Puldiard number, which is 6.50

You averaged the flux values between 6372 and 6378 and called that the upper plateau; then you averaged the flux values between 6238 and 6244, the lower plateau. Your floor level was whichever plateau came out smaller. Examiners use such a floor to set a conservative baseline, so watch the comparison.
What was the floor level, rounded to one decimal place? 11.6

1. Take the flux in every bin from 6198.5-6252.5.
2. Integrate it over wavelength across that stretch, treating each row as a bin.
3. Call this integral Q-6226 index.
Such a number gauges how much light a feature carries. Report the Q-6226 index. 657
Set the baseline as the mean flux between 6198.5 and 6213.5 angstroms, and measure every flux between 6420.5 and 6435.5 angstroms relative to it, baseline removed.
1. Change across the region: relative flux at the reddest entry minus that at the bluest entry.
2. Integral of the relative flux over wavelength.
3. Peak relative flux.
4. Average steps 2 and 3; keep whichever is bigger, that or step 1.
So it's 12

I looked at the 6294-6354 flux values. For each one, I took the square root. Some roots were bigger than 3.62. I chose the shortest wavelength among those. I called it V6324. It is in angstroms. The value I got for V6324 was 6299.0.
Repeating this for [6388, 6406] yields 6389.0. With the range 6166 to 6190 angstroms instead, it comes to 6173.0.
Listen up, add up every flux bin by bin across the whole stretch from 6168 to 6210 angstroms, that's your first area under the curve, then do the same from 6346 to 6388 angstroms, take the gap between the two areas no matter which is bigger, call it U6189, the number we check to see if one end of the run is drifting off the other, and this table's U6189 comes 33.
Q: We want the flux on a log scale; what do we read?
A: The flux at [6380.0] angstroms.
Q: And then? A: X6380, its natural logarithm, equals 2.54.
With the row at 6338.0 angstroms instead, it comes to 2.62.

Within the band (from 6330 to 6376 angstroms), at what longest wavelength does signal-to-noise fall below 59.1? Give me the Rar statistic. 6365.0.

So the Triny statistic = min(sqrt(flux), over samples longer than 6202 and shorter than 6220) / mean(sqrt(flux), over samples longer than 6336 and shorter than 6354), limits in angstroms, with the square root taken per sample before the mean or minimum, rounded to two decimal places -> 0.90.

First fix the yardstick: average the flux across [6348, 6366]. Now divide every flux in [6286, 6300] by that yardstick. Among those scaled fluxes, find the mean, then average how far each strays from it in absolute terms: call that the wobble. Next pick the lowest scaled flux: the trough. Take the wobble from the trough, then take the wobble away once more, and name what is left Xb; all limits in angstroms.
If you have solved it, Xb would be 0.85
